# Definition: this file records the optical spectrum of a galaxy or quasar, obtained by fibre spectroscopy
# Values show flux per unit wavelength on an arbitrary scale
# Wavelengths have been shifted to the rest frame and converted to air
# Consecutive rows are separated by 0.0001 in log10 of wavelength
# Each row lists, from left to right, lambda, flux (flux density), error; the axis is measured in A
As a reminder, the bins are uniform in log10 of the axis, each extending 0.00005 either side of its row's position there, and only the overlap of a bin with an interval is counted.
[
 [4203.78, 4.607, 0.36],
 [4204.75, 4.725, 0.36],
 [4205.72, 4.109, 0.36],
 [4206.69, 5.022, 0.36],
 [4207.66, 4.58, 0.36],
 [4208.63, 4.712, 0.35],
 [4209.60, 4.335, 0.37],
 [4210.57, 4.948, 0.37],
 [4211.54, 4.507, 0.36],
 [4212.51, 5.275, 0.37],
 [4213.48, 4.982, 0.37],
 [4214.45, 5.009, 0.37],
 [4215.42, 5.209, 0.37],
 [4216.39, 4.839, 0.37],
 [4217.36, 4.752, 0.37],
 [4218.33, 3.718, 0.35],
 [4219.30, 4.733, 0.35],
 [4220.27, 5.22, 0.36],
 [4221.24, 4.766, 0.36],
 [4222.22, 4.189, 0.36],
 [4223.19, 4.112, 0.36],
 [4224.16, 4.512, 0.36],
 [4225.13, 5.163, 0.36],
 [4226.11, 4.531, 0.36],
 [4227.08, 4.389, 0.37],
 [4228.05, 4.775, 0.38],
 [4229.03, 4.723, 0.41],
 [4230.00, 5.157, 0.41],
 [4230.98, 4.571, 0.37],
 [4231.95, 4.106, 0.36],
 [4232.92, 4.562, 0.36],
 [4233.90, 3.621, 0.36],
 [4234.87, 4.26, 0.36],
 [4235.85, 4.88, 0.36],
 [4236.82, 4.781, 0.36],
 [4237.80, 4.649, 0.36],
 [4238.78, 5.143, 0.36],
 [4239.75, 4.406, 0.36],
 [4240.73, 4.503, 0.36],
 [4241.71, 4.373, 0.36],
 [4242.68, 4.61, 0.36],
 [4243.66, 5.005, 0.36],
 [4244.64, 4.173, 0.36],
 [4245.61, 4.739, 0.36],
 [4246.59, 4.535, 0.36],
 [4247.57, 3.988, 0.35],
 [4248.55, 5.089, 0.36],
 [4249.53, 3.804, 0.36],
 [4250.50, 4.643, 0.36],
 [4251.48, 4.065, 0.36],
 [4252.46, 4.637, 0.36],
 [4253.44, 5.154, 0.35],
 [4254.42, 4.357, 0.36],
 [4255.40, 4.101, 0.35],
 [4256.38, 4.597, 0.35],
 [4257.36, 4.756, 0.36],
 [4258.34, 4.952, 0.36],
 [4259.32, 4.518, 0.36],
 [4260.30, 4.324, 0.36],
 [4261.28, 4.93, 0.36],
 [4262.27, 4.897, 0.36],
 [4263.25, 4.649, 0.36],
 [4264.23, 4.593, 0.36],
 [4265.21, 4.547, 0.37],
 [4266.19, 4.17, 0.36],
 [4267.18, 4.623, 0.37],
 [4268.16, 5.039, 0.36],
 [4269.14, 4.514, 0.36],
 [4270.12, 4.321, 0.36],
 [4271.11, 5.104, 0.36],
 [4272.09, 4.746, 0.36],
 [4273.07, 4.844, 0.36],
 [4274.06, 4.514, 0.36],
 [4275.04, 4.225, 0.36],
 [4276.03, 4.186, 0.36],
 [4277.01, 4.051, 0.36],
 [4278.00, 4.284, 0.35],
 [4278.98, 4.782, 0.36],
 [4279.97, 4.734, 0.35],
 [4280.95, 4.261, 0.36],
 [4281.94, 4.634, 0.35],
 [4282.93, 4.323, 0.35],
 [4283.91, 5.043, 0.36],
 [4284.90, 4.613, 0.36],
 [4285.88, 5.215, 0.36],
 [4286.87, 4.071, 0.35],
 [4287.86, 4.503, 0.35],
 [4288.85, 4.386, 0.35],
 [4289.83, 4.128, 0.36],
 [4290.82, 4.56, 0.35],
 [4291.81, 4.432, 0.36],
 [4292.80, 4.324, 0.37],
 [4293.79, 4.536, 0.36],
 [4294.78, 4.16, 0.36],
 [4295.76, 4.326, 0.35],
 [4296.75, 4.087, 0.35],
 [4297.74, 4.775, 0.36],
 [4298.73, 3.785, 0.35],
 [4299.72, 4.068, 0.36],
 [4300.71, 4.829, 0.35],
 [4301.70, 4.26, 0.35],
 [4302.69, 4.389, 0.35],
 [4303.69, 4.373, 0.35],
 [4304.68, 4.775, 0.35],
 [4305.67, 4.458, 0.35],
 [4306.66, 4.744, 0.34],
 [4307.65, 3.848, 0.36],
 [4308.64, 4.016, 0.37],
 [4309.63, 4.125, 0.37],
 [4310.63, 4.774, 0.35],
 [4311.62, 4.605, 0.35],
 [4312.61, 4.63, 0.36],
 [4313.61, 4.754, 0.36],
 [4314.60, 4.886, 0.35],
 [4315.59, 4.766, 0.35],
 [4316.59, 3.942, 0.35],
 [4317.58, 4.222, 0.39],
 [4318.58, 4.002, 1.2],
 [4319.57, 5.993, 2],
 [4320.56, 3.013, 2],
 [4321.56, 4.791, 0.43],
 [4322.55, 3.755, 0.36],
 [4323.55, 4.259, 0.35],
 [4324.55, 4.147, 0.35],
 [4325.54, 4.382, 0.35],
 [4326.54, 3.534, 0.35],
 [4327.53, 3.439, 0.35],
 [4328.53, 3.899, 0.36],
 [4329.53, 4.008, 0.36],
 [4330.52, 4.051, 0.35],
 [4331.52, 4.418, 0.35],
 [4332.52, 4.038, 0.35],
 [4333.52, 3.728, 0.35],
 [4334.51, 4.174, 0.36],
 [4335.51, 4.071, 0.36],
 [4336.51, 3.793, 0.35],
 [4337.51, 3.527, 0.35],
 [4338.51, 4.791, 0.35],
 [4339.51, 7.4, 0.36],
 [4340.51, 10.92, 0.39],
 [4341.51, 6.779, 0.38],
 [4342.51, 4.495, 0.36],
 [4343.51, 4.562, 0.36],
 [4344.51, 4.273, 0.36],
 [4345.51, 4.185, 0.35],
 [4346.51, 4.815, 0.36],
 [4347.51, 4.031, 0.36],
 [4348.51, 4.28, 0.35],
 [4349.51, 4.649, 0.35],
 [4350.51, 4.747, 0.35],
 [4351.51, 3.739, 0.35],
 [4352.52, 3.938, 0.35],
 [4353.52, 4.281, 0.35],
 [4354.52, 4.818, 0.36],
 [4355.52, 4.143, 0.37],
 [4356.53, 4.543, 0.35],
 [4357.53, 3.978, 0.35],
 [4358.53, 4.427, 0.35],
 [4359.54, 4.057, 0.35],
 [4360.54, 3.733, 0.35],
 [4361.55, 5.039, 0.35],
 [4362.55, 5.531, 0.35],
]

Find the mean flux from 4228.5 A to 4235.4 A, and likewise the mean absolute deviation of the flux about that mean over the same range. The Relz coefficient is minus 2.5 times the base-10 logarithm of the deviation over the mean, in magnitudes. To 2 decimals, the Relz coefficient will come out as 2.69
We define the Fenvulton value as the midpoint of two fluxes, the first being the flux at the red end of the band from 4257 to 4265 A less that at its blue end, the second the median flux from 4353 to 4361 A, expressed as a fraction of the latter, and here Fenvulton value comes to 0.48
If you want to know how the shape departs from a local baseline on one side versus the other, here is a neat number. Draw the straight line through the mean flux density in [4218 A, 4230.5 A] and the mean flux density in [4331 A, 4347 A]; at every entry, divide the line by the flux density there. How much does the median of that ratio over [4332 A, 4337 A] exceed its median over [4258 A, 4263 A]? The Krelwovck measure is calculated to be 0.26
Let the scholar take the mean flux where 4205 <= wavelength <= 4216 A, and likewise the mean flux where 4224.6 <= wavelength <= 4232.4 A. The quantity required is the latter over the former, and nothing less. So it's 0.98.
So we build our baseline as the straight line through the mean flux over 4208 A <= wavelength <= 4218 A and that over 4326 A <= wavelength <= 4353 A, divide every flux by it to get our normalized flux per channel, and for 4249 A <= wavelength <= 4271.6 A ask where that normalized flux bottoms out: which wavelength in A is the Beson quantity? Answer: 4249.53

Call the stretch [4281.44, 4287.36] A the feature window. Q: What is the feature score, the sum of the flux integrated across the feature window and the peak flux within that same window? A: 32.7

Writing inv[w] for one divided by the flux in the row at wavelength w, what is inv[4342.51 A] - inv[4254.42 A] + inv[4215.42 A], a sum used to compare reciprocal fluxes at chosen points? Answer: 0.18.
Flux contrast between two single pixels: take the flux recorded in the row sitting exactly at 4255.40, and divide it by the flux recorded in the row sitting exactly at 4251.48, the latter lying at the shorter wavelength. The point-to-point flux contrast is 1.01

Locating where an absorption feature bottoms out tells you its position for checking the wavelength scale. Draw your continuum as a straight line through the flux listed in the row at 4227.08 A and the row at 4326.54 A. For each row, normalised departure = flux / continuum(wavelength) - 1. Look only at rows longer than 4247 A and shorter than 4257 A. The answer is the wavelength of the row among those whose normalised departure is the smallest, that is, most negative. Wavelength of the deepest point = 4249.53 A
